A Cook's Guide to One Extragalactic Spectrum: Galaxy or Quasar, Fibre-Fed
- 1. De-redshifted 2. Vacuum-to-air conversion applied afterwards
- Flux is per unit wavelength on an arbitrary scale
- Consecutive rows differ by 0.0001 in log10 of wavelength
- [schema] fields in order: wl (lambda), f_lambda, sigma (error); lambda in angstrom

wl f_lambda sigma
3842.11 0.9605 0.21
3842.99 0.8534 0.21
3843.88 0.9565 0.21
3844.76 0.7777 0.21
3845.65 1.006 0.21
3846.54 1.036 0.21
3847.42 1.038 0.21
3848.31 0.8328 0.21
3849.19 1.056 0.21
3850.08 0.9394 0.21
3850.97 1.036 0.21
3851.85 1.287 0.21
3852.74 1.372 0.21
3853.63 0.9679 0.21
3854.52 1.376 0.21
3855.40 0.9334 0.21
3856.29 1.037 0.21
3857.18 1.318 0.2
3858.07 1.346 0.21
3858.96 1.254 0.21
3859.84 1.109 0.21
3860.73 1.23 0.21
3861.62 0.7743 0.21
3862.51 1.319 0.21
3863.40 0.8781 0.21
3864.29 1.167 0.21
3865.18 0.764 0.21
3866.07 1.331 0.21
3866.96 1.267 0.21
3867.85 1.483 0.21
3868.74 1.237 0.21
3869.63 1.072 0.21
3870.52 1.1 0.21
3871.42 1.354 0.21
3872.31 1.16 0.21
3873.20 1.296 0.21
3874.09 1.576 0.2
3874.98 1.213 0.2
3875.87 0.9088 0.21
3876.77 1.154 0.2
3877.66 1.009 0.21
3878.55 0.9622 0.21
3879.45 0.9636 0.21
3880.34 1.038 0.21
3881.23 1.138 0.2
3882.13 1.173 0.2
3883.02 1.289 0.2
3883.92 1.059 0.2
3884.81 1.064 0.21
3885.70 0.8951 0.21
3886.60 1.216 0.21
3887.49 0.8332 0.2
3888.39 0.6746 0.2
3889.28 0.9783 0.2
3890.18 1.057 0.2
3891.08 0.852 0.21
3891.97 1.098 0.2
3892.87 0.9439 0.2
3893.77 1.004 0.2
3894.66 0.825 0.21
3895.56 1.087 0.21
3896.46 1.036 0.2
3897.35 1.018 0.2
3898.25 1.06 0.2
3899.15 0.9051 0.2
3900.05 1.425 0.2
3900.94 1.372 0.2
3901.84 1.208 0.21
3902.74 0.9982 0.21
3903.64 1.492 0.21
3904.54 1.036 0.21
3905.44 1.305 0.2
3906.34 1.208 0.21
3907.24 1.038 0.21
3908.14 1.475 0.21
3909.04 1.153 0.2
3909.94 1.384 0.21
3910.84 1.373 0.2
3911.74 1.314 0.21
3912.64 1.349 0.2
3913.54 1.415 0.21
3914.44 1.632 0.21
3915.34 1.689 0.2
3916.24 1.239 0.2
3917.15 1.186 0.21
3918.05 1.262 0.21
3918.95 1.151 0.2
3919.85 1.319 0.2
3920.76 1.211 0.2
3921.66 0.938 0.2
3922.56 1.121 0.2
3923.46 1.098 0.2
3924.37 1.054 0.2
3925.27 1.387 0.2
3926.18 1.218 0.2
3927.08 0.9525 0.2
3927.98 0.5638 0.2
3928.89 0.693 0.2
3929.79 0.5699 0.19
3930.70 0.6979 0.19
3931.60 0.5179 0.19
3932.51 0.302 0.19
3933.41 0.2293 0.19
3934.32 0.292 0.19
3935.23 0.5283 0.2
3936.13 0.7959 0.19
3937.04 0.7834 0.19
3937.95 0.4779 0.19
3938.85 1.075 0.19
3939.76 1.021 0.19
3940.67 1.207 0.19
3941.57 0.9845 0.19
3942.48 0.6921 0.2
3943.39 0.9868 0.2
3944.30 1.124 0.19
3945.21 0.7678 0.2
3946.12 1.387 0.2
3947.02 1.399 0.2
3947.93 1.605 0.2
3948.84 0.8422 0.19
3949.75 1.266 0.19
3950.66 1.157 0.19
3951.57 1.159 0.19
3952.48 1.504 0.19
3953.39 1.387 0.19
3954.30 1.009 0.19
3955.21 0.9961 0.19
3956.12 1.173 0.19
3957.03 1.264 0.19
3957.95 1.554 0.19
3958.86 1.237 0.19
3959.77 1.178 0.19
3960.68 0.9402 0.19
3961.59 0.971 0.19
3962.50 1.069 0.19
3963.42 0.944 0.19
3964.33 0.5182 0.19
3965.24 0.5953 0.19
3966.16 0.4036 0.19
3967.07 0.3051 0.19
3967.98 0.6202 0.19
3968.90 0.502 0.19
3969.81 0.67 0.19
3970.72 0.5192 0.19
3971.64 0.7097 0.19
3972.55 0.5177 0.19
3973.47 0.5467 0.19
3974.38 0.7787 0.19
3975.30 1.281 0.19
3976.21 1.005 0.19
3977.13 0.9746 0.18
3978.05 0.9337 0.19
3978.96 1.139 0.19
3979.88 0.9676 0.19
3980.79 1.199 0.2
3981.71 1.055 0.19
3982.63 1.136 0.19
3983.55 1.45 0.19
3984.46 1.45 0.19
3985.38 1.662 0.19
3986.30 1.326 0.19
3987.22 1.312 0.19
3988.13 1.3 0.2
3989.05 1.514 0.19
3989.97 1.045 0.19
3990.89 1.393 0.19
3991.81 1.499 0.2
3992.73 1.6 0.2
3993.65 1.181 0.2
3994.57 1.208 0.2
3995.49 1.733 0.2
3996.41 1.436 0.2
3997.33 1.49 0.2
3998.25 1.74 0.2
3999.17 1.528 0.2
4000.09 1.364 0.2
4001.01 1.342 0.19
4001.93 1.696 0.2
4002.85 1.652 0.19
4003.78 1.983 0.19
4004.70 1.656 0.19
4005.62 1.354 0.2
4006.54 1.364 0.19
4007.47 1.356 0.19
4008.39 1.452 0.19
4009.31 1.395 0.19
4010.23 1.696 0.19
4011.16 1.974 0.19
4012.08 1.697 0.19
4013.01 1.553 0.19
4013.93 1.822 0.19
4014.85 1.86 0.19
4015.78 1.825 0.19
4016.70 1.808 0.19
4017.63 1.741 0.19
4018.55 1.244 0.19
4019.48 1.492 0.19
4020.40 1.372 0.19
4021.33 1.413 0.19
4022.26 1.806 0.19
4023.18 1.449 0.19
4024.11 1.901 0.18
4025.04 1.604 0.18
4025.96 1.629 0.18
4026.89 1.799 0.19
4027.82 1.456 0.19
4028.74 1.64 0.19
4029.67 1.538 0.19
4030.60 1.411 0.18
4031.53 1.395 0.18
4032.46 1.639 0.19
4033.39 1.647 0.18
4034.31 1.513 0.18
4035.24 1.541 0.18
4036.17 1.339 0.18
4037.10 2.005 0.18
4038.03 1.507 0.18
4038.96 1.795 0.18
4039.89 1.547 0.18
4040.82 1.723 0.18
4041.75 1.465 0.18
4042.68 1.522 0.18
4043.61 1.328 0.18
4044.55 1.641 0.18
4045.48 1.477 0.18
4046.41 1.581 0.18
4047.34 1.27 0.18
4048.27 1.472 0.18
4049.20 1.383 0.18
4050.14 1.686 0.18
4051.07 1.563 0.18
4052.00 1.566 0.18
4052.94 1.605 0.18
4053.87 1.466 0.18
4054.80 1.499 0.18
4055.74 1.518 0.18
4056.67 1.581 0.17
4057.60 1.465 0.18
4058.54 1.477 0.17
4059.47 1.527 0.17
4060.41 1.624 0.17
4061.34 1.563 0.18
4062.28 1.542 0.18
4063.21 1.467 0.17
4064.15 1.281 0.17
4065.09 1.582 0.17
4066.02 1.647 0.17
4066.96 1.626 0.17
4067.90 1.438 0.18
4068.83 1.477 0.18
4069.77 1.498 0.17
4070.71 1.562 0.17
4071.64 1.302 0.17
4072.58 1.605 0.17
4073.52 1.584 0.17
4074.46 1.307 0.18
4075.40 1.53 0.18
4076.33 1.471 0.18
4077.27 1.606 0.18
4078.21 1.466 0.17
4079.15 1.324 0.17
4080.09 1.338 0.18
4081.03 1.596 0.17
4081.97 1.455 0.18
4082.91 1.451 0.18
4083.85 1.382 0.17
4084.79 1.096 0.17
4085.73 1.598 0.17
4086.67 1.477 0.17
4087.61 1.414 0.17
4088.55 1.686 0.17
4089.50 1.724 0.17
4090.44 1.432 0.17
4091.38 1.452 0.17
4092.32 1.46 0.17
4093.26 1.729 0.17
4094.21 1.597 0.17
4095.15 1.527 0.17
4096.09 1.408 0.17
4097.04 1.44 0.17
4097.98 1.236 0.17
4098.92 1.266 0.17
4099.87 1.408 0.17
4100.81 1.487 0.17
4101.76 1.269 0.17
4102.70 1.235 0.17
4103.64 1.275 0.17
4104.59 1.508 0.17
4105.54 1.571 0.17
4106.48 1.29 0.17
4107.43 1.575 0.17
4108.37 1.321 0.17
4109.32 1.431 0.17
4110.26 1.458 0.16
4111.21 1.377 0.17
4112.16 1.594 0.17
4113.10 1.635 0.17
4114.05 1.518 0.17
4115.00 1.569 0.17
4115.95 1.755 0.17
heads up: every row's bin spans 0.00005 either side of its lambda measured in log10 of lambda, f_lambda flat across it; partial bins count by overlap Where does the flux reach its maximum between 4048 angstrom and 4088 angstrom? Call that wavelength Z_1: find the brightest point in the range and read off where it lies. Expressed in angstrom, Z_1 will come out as 4050.14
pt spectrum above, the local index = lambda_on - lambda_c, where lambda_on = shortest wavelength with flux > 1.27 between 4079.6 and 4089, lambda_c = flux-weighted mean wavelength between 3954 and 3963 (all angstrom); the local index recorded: 121.7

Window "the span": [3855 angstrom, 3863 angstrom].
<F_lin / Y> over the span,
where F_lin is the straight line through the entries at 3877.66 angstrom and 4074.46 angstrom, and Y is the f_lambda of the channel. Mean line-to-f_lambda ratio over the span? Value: 0.88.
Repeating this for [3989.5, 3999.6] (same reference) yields 0.84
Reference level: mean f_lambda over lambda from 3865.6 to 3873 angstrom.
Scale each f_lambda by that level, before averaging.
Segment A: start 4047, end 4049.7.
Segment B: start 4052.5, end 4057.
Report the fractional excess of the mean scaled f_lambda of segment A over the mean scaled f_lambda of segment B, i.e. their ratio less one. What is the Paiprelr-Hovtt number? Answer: -0.10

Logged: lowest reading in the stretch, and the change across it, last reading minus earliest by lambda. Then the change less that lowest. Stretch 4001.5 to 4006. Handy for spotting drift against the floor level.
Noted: -1.70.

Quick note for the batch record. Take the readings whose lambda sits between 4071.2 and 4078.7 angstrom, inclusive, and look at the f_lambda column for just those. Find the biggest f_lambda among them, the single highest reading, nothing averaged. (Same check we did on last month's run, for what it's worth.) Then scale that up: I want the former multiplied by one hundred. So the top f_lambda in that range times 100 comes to 161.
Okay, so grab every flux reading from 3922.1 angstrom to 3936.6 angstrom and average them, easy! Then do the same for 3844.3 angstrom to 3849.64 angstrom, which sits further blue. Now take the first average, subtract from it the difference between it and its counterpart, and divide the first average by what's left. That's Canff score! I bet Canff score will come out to 0.78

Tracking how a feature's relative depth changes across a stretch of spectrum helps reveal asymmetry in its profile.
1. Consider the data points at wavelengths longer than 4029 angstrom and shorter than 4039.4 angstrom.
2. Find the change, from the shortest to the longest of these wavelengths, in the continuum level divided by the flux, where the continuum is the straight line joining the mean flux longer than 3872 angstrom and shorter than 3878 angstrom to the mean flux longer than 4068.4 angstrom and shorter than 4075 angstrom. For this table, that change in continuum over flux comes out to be -0.12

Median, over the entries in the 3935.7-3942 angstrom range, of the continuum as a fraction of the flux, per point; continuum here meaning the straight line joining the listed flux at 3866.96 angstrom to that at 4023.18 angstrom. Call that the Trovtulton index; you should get 1.4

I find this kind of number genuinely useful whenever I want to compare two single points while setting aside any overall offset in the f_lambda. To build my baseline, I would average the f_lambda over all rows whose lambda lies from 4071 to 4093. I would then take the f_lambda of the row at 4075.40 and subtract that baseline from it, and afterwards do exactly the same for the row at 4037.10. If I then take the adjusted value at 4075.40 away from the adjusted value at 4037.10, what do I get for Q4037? 0.5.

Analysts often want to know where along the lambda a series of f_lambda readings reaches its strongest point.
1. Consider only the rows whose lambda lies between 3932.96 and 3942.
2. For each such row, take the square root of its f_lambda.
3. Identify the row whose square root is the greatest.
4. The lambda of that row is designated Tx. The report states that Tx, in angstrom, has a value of 3940.67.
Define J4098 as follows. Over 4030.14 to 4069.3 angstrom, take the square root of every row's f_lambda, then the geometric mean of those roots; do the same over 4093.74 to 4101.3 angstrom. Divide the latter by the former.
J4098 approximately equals 0.96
